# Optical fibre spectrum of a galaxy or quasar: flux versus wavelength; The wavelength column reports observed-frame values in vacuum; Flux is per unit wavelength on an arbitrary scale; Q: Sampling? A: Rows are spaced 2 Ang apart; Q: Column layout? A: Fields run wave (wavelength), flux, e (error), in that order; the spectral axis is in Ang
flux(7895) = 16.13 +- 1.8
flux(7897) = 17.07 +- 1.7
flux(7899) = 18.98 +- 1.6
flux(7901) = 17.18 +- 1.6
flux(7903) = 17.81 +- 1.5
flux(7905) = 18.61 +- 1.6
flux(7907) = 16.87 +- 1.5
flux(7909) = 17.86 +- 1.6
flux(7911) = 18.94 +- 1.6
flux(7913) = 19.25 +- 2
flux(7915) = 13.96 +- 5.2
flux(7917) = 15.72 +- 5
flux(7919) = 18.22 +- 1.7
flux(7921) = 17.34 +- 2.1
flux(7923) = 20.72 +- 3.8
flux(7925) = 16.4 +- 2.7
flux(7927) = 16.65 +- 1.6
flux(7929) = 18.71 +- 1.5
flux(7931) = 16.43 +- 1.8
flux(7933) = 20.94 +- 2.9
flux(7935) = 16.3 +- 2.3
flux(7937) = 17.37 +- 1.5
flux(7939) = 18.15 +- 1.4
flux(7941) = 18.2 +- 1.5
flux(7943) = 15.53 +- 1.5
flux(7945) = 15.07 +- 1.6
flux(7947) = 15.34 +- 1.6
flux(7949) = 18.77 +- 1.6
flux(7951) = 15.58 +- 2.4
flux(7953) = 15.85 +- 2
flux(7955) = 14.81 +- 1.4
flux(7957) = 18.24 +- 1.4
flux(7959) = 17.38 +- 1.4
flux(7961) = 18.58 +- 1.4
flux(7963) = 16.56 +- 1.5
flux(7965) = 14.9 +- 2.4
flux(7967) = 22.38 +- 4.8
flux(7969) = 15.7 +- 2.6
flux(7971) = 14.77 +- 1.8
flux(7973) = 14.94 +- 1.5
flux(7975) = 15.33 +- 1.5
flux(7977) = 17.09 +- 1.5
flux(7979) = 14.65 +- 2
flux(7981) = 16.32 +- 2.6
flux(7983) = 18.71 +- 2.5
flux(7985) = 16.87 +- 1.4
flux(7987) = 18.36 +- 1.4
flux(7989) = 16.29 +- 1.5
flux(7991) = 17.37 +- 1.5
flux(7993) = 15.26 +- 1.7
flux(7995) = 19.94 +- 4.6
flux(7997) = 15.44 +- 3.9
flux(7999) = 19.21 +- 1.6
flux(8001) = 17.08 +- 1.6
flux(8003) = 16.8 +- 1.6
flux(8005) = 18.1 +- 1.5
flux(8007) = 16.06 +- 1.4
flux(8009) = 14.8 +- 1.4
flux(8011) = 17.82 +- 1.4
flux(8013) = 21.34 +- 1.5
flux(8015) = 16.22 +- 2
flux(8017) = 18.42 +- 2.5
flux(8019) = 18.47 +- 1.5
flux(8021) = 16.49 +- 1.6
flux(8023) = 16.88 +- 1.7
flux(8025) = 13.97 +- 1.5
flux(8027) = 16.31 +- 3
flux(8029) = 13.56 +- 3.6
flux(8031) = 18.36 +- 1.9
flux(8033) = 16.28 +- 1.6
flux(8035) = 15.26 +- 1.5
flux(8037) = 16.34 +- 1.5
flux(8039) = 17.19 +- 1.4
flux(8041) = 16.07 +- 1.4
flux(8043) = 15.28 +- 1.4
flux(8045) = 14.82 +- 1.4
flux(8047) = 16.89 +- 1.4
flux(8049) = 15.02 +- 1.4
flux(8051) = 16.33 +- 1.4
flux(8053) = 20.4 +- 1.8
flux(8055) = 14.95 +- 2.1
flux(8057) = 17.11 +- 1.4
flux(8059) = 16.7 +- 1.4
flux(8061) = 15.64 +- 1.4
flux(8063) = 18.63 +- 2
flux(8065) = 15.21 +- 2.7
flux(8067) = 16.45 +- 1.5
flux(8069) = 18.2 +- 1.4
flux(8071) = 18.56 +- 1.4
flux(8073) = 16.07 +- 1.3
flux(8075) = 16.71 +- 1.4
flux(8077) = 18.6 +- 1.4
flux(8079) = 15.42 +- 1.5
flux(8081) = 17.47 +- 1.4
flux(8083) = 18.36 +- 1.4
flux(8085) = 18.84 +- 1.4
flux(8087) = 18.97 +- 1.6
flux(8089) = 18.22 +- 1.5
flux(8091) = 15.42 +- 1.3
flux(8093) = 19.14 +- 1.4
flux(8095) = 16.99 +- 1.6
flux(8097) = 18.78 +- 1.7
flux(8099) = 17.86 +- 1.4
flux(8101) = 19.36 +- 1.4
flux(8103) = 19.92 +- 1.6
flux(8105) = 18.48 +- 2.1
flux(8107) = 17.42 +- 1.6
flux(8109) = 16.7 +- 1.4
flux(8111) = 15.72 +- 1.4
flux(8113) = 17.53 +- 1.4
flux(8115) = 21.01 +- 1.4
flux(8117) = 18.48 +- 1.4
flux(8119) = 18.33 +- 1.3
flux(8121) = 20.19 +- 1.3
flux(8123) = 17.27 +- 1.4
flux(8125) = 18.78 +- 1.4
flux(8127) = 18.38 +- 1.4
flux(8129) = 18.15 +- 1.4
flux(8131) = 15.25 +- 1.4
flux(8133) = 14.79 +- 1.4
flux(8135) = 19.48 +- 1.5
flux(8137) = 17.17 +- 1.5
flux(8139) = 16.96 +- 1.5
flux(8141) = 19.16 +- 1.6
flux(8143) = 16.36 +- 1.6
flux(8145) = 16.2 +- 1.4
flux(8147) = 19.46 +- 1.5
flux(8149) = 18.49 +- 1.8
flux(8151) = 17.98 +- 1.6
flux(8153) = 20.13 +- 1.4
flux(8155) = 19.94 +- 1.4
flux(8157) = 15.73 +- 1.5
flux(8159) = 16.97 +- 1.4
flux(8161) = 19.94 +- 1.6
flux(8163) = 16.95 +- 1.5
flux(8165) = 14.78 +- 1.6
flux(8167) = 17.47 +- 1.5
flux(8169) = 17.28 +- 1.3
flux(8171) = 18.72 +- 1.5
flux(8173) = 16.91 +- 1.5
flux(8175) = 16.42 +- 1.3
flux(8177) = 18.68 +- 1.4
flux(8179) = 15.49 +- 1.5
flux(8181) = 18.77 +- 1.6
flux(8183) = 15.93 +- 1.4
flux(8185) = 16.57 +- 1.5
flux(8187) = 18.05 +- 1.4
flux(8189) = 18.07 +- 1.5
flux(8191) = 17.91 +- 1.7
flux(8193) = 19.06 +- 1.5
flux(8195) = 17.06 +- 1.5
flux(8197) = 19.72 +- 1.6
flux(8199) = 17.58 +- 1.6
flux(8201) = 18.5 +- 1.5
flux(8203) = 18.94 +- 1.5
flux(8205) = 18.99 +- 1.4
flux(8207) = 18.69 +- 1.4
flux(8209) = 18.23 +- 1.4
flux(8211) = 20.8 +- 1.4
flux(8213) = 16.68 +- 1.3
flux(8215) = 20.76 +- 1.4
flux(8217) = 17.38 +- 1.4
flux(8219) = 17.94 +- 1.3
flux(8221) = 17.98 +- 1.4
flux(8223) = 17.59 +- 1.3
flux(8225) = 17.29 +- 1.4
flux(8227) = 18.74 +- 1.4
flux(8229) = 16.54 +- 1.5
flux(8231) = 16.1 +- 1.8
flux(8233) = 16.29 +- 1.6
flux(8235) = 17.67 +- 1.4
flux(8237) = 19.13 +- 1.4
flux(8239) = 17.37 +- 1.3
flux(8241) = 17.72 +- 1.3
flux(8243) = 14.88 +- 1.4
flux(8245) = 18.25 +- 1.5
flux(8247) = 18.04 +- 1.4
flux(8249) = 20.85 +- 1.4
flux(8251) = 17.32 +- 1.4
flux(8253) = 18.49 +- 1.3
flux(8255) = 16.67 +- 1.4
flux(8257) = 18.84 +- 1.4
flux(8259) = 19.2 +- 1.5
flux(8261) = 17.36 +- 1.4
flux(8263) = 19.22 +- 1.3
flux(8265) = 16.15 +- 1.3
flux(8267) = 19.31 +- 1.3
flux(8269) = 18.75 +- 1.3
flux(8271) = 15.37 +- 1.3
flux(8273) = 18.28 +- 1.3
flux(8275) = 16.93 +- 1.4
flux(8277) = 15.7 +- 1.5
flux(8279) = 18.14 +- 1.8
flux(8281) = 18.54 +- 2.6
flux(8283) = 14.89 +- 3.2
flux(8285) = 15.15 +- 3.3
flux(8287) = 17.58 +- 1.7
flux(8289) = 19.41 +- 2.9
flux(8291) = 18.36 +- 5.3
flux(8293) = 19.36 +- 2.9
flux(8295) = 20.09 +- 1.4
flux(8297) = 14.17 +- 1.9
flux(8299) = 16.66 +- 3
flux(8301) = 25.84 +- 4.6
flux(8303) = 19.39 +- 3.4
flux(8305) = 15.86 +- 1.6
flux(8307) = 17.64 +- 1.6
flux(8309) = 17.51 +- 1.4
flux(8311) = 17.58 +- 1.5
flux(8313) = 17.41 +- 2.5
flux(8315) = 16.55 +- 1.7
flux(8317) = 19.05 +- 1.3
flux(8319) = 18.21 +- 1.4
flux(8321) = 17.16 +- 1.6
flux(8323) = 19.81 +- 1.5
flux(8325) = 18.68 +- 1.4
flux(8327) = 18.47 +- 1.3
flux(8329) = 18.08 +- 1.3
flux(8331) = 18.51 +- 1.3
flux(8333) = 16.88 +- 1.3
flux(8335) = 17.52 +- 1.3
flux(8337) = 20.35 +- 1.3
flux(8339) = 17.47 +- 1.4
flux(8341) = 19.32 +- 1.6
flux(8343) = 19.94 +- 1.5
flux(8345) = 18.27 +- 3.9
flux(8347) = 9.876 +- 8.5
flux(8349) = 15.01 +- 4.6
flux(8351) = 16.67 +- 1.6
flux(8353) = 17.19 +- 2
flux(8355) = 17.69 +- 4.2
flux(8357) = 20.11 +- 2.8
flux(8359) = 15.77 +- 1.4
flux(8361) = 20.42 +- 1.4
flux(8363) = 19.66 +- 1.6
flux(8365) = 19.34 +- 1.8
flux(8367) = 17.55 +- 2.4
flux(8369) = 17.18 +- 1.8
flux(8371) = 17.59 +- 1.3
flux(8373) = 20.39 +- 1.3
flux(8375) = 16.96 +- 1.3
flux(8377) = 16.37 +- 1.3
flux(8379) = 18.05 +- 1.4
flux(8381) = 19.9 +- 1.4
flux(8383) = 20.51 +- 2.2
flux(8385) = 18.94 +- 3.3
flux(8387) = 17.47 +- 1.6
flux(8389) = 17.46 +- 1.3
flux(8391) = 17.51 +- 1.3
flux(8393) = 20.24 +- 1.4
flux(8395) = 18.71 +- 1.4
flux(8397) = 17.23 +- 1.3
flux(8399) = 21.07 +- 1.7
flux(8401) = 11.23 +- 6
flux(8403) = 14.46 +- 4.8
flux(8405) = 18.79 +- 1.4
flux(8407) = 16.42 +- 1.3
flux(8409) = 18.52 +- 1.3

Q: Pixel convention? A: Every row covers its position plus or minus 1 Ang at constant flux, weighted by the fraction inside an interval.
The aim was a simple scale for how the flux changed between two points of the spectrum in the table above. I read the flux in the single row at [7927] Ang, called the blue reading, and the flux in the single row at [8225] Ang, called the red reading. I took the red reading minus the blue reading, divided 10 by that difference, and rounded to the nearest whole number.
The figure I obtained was 16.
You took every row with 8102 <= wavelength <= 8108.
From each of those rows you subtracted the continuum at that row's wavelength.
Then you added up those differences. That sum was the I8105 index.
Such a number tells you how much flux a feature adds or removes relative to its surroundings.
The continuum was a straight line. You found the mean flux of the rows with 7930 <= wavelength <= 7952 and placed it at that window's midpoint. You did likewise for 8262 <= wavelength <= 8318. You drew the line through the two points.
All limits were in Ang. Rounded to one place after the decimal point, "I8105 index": 3.6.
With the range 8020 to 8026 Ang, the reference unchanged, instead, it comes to -4.4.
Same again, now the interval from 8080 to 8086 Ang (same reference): 2.6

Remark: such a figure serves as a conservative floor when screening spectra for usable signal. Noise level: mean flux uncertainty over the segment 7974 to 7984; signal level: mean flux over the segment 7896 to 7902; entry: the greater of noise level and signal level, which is 17.7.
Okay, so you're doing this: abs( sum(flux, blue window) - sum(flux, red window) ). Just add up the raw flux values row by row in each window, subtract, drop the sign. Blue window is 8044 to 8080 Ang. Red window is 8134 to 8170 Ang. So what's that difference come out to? 19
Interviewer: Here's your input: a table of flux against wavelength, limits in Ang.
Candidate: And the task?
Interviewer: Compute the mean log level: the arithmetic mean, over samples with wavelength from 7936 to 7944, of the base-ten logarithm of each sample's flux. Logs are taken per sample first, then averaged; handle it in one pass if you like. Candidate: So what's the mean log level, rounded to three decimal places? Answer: 1.237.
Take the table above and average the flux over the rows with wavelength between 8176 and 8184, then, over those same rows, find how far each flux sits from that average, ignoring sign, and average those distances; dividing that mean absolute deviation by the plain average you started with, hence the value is 0.09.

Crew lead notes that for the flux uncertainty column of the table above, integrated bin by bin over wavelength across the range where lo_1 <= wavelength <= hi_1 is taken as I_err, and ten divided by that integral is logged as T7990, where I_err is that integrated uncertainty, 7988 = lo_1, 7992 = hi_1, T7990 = 1.67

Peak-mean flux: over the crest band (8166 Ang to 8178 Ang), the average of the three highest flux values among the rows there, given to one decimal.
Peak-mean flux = 18.3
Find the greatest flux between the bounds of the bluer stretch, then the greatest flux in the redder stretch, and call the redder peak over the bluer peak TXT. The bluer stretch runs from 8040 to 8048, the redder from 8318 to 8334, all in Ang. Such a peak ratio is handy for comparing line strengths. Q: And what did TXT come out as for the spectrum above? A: 1.17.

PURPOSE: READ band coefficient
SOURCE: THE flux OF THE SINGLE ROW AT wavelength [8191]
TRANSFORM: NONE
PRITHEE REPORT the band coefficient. 17.91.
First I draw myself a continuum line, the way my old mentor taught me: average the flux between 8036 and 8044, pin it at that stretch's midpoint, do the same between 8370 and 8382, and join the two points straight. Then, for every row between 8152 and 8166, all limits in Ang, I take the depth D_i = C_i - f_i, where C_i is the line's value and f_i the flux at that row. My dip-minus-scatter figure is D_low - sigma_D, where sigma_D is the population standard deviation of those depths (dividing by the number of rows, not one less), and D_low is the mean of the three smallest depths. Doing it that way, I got -5.2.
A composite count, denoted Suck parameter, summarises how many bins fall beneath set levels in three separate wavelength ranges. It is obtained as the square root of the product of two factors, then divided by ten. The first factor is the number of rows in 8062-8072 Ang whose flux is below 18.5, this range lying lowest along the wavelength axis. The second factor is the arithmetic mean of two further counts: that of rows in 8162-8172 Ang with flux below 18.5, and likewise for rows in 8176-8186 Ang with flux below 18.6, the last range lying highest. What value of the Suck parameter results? 0.324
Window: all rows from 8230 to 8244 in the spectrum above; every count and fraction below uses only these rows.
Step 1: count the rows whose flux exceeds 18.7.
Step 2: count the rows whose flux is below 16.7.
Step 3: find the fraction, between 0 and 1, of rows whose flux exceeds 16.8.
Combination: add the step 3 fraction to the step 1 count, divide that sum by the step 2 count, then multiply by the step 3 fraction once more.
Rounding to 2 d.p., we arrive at 0.30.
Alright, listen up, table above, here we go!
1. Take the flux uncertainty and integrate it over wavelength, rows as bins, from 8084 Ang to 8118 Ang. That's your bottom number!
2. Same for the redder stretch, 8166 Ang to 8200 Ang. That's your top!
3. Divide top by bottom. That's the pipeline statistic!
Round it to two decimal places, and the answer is 0.99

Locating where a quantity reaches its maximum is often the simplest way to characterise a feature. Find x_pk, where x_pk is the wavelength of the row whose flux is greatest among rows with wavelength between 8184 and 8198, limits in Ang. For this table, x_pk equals 8197 Ang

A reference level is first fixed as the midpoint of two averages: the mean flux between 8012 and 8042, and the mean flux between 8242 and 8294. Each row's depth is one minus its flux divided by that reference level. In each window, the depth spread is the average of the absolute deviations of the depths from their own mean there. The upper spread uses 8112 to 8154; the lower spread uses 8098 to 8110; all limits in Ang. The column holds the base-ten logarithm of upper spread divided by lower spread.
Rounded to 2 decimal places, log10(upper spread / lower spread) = 0.11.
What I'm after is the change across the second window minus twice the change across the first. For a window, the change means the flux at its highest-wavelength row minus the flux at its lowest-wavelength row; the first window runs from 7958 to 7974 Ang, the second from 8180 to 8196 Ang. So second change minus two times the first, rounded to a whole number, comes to 3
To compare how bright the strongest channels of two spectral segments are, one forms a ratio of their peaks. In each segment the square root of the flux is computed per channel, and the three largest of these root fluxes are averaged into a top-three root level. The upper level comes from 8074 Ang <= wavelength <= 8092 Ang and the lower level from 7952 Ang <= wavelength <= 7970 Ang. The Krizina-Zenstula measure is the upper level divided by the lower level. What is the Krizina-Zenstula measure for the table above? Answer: 0.98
